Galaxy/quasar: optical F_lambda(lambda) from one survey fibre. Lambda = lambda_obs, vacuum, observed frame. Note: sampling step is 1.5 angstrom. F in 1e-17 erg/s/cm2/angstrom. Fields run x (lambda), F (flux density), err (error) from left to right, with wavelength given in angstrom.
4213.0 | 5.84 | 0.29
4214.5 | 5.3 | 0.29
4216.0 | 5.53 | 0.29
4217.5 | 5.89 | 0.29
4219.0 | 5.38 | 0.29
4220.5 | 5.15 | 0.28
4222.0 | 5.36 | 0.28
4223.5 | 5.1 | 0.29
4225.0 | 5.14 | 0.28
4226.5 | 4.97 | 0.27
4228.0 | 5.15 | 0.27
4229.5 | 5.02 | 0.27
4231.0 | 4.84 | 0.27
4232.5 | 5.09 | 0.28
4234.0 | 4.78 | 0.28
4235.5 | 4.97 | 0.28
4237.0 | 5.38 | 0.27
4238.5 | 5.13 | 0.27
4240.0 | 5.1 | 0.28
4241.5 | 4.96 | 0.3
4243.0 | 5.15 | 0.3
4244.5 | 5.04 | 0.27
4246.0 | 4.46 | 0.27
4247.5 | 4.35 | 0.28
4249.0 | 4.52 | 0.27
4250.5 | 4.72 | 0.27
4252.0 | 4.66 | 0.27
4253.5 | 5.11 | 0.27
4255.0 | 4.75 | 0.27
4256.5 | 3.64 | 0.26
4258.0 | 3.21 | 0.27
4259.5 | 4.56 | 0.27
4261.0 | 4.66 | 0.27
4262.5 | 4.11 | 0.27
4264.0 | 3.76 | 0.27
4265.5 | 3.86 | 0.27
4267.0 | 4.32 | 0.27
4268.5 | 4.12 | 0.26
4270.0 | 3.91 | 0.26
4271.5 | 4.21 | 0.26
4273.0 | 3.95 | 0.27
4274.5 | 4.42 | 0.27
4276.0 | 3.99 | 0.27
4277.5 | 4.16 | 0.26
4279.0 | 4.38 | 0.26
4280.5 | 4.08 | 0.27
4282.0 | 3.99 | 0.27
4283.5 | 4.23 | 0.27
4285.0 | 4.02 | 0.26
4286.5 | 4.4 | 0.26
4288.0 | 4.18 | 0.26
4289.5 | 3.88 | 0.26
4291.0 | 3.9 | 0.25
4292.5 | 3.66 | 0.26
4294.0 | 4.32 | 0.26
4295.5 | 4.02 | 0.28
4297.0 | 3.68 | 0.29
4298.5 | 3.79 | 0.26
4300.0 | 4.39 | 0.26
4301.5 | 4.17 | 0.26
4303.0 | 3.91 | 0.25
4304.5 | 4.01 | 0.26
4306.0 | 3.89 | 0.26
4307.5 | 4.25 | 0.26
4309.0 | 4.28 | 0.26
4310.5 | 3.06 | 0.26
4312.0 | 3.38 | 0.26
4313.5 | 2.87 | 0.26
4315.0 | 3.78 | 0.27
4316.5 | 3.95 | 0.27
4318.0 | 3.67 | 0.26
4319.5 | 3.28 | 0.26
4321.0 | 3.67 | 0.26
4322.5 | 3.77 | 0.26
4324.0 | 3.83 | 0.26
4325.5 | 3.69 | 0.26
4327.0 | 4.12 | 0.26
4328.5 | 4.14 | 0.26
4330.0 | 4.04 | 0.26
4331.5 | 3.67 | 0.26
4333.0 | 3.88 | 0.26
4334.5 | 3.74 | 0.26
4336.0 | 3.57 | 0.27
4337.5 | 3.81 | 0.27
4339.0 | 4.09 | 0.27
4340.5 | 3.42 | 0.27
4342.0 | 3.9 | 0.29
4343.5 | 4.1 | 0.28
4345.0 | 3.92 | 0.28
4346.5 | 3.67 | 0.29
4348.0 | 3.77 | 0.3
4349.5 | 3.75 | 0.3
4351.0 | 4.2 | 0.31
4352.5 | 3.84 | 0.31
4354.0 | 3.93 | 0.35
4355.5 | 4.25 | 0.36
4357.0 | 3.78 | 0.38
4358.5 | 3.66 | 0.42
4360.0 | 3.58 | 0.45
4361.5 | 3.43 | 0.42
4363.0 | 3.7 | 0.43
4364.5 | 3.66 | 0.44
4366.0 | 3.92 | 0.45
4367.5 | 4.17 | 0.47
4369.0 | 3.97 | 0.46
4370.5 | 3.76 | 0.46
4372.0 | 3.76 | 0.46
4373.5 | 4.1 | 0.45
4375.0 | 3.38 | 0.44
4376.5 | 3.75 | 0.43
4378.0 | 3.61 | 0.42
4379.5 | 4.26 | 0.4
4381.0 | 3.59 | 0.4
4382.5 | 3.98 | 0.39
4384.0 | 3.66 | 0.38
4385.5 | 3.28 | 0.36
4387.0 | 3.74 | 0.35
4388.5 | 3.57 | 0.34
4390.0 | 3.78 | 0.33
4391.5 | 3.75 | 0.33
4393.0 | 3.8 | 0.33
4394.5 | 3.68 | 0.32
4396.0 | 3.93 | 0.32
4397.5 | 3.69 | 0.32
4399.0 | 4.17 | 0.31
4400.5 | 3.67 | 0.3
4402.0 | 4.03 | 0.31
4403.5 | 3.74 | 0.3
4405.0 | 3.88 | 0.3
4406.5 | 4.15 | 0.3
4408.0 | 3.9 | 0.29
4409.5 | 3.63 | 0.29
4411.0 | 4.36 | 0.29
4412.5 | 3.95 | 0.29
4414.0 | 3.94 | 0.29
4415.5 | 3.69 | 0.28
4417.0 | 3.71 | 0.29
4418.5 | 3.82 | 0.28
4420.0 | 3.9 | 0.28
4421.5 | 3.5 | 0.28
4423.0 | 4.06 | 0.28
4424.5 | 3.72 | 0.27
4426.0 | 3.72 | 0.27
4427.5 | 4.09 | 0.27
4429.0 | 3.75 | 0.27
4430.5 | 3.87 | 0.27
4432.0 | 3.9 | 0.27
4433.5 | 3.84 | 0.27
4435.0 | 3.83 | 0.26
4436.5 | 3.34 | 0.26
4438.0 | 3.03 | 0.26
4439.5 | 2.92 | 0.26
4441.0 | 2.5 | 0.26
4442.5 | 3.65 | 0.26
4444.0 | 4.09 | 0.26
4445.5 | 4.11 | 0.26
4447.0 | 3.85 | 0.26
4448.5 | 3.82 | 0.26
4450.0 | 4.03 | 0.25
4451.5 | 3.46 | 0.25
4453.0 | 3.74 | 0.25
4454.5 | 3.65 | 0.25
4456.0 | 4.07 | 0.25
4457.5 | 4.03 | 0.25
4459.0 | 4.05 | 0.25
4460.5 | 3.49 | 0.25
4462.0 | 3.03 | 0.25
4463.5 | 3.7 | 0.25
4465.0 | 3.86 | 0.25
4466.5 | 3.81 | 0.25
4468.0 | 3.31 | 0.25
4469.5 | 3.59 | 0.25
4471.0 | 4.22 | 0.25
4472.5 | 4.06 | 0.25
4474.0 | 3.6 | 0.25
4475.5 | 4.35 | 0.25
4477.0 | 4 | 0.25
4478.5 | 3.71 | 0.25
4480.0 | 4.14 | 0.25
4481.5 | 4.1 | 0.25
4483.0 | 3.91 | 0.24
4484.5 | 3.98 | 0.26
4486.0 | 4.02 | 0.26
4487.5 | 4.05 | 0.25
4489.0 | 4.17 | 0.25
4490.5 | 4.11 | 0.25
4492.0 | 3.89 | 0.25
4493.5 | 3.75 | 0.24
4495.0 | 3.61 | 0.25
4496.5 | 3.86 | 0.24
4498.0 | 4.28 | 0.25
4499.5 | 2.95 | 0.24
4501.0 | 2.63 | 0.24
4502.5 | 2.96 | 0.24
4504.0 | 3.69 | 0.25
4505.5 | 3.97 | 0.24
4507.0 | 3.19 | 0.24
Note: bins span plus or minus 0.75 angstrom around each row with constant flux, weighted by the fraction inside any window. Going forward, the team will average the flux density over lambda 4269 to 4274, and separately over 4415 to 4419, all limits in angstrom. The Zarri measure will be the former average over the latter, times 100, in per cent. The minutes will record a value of 108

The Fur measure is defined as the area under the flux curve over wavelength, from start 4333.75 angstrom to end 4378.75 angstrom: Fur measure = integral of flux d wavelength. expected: 171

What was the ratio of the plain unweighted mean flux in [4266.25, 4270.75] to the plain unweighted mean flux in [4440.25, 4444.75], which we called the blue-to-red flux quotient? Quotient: 1.21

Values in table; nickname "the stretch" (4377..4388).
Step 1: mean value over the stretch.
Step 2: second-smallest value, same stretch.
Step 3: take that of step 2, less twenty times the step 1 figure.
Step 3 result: -71.0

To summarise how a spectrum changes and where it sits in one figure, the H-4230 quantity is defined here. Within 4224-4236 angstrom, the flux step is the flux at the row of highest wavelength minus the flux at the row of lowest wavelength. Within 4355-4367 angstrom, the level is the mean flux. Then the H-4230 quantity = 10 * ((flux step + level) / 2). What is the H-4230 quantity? 18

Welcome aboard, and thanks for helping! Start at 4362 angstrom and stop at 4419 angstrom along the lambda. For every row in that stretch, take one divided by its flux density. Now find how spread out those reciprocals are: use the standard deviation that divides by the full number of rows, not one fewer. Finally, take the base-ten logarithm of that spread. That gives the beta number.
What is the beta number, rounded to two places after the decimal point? -1.81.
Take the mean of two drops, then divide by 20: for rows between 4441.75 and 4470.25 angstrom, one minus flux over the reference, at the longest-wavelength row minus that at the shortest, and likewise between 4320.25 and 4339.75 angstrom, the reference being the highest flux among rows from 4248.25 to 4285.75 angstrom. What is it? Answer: -0.0018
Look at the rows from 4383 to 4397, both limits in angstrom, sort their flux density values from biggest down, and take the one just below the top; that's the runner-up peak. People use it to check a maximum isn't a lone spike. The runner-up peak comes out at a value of 3.8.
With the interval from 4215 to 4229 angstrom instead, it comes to 5.53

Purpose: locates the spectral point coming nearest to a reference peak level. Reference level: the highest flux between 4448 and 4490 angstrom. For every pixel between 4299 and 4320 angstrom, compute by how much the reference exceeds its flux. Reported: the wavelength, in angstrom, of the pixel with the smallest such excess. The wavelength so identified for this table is 4300.0 angstrom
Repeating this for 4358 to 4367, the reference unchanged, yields 4366.0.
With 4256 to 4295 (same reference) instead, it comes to 4261.0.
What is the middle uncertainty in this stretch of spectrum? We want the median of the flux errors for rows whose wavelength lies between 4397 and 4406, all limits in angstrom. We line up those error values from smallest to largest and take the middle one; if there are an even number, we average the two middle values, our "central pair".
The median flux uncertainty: 0.305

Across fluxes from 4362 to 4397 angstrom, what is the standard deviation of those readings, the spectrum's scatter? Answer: 0.23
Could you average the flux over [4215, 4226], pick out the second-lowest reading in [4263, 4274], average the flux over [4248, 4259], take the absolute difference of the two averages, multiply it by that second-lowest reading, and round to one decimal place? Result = 3.8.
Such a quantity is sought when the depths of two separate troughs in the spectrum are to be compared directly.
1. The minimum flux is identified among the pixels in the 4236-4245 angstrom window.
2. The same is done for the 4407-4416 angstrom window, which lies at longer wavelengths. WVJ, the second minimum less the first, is -1.3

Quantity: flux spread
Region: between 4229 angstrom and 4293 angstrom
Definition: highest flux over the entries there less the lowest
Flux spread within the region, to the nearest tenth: 2.2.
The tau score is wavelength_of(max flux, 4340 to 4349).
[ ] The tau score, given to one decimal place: 4343.5 angstrom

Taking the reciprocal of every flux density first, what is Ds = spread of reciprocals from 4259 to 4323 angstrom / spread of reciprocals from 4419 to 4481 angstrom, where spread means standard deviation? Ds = 0.81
